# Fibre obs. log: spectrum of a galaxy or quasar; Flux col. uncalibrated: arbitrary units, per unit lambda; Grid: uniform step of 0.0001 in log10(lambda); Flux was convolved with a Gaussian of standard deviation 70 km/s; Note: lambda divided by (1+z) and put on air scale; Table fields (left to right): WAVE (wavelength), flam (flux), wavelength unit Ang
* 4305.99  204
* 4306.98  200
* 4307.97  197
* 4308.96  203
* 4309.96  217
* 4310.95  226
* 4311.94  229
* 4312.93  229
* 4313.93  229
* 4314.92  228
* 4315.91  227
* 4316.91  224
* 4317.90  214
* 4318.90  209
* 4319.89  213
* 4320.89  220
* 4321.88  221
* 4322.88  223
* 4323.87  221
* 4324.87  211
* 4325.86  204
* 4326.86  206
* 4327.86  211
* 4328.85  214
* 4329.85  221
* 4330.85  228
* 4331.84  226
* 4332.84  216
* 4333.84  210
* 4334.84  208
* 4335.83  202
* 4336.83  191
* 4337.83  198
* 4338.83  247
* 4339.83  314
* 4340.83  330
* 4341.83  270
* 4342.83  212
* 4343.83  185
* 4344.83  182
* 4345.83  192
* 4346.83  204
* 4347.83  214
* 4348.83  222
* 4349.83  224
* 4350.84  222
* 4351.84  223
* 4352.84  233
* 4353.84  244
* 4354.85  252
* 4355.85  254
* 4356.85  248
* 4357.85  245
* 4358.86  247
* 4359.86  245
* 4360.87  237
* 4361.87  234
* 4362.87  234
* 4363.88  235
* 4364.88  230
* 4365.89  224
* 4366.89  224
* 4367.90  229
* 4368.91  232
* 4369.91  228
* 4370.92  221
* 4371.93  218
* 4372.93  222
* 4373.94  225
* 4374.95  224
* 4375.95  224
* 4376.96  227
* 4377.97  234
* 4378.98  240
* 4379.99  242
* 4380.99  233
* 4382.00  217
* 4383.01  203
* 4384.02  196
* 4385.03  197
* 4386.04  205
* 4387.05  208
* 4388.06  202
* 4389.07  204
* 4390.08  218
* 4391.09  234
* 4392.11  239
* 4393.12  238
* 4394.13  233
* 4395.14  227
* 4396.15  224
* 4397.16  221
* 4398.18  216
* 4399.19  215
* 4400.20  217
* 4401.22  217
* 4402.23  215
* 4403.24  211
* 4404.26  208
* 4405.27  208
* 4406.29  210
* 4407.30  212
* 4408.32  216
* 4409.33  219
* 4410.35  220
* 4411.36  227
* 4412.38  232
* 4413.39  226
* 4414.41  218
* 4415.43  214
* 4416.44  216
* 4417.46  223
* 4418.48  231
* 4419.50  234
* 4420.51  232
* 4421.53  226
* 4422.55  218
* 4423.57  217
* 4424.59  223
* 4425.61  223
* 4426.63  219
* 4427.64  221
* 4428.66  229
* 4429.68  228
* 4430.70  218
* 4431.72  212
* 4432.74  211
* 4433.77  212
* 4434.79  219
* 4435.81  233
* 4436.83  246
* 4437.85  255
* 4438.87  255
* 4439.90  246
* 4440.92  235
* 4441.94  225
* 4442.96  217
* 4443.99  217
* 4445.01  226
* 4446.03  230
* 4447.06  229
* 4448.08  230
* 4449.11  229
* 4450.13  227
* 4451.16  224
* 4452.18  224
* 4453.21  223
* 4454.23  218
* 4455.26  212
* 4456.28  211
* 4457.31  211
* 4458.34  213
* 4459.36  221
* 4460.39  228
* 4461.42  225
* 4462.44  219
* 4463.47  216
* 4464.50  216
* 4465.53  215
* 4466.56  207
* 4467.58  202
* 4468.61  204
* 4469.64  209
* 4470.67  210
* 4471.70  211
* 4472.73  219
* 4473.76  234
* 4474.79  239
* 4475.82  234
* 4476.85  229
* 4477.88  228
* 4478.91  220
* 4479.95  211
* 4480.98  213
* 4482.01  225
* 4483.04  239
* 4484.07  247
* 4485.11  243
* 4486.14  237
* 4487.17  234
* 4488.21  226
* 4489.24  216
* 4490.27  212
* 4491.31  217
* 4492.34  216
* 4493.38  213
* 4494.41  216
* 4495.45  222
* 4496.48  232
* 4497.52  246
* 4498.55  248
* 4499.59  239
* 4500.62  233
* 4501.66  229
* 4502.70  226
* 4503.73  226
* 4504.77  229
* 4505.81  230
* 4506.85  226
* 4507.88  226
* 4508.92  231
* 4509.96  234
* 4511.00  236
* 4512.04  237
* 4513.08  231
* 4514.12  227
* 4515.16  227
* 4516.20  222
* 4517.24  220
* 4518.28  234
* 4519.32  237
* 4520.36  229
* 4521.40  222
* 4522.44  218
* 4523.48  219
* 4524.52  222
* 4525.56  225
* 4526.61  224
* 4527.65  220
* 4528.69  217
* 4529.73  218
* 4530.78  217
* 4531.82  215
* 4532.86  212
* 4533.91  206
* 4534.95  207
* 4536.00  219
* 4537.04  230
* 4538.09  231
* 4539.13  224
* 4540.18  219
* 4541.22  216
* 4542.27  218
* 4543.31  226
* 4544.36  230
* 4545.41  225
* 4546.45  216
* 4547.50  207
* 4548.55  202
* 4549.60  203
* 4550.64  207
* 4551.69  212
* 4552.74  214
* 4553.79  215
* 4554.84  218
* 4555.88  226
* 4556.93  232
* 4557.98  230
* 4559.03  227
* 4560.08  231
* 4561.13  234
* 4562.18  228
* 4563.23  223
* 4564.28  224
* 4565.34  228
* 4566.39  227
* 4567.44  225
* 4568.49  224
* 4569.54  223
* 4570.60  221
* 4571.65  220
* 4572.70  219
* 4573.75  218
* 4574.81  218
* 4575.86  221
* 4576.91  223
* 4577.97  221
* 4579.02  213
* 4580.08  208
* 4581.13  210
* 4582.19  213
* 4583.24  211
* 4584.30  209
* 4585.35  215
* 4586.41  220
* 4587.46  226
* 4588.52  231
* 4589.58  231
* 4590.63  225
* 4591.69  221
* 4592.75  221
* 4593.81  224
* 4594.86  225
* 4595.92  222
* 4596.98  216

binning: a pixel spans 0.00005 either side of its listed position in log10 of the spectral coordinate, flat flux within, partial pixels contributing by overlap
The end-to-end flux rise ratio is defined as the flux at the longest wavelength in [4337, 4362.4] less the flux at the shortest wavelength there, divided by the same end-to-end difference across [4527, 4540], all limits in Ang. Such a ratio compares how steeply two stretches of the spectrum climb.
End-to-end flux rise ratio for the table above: 9.0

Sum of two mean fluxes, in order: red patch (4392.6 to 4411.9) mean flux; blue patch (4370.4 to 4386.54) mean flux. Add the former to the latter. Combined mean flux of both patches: 439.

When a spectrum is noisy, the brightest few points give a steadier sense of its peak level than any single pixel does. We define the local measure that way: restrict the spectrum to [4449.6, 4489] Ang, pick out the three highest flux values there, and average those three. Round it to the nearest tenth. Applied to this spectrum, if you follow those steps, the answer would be 243.0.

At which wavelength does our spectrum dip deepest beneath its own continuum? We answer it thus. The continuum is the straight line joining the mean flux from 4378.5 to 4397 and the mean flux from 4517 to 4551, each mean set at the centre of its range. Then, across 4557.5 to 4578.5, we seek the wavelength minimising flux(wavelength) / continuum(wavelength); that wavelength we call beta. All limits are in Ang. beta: 4573.75 Ang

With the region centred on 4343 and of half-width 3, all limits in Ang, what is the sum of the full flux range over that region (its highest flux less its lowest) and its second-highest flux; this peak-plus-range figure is 418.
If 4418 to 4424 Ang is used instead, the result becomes 249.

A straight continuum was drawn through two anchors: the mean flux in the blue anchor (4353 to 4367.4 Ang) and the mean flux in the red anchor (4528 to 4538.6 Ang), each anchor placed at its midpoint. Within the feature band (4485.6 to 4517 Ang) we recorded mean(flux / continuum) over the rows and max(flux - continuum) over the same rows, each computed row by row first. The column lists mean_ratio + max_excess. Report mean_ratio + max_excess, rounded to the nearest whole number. 27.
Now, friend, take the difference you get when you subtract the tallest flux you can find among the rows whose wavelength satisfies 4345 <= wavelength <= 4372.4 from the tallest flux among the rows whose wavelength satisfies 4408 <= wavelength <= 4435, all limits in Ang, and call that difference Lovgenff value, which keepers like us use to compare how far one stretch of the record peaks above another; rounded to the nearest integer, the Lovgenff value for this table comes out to -20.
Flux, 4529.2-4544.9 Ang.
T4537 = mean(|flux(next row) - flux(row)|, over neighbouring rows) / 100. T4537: 0.047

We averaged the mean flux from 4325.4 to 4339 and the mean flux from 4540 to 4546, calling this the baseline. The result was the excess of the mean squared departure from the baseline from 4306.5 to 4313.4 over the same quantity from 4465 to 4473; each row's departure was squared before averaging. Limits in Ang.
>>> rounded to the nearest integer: 91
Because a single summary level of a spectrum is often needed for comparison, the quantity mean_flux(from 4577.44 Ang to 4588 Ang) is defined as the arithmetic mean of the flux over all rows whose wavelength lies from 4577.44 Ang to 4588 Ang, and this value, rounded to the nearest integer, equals 215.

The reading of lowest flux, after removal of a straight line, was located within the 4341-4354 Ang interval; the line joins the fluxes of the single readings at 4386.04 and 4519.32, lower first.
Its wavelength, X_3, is 4344.83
